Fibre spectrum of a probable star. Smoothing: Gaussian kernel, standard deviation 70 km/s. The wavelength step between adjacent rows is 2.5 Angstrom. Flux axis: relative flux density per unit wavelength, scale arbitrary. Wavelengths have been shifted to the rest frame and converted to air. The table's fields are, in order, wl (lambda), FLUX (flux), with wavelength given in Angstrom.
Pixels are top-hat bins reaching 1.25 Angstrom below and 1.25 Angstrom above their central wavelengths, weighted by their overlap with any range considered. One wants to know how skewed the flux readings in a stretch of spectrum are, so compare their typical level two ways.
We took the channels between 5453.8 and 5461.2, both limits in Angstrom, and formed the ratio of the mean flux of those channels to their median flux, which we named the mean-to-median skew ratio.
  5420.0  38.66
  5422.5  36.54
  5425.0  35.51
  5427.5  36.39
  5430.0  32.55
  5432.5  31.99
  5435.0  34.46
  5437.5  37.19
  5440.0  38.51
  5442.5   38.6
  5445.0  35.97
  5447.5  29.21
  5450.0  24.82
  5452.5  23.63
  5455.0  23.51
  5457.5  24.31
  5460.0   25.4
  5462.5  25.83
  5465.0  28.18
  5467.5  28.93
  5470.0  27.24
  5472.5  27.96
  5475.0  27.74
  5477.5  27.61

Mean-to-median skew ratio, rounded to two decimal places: 1.00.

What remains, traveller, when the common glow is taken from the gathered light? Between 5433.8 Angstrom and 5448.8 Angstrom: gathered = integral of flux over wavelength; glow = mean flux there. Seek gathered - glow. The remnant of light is 499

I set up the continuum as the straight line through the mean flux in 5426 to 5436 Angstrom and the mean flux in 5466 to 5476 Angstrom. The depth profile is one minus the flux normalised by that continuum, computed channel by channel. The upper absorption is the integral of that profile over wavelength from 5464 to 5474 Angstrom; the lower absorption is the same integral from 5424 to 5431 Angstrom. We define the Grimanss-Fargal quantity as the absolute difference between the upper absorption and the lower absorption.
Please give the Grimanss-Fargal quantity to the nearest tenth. 0.2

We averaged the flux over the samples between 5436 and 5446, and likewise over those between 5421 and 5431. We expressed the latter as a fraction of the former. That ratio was 0.94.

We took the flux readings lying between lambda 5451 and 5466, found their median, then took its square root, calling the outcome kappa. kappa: 4.99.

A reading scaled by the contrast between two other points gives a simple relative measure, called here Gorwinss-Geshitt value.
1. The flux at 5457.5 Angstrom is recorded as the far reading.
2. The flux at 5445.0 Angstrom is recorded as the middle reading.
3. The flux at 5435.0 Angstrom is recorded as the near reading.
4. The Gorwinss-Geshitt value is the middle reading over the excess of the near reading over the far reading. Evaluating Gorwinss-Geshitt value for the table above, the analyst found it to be 3.5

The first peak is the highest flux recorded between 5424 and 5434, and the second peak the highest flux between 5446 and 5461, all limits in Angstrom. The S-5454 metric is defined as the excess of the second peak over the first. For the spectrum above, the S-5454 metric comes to -7.2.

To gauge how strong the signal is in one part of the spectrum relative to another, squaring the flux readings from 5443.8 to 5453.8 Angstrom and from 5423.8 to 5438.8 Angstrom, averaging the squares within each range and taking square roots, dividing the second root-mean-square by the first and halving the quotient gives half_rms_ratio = 0.60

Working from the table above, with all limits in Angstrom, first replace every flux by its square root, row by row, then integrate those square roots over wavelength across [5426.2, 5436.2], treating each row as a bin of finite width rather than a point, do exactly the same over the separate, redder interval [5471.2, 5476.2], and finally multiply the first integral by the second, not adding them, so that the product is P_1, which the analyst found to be 1535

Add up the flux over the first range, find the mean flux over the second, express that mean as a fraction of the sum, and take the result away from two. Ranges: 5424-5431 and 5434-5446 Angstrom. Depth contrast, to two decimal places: 1.65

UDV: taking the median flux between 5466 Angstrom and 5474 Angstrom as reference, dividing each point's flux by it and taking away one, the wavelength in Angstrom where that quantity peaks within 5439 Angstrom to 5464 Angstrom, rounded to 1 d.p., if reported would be 5442.5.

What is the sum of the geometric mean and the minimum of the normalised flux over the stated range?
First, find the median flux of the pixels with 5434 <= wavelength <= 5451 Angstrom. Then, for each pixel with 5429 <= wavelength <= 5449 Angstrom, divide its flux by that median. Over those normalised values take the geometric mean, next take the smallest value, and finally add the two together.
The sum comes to 1.78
